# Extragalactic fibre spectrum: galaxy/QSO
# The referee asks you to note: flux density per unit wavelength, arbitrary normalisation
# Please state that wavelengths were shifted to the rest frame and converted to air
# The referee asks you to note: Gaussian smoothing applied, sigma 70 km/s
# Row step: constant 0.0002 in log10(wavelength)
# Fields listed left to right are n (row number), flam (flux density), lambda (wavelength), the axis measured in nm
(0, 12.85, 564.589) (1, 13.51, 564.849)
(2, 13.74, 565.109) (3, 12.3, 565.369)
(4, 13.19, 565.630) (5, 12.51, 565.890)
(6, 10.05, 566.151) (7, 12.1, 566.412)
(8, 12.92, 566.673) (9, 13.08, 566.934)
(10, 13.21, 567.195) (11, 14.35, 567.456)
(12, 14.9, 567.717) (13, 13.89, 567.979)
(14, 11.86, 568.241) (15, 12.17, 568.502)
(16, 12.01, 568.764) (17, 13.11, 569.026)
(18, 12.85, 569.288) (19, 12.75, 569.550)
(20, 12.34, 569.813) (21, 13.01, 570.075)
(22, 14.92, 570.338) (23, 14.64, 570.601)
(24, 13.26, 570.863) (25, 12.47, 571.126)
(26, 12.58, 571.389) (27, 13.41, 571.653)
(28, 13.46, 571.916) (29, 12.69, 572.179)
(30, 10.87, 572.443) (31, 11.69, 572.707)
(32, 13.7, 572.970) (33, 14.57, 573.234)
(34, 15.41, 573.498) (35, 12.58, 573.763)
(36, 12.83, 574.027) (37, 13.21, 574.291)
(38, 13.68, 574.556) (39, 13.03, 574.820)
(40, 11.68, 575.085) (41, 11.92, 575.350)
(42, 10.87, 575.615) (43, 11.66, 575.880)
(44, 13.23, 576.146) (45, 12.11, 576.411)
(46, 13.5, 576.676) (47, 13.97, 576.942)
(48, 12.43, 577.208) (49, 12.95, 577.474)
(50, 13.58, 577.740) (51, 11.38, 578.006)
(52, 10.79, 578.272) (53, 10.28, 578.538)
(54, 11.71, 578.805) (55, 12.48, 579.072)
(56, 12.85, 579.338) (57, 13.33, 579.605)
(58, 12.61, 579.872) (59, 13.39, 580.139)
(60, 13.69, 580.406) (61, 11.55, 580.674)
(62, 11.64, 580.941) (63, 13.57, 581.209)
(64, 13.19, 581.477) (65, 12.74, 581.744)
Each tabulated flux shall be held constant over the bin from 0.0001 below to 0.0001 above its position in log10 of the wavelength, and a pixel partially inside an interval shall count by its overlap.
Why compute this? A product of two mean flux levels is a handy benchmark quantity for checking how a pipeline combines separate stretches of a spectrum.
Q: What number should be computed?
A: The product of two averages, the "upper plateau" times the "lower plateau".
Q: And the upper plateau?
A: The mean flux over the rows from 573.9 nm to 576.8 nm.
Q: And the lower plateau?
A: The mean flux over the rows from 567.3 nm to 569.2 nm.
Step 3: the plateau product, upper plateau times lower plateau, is 165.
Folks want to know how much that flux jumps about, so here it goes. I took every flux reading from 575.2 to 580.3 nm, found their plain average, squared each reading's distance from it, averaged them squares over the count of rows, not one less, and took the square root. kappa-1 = 1.02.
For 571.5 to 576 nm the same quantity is 1.20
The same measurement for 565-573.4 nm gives 1.08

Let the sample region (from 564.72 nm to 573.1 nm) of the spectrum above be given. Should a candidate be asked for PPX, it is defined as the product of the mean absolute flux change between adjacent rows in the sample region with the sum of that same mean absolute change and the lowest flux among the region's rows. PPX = 9.7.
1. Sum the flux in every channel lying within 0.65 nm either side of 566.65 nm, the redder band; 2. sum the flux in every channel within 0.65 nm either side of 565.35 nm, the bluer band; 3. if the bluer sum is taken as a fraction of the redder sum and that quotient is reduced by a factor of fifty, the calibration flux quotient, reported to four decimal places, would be 0.0213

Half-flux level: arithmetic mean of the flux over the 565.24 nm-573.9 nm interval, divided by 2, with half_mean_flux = 6.50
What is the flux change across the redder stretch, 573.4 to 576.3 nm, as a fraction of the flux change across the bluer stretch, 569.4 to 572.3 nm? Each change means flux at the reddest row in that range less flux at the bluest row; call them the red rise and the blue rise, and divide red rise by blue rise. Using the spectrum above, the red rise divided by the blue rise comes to 36.3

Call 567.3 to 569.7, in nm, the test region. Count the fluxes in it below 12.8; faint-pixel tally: 4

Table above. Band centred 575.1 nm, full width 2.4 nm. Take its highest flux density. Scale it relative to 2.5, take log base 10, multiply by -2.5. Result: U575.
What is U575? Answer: -1.85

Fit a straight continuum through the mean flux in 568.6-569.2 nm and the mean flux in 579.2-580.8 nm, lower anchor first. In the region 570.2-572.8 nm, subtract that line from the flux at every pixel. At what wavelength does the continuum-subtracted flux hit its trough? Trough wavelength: 572.443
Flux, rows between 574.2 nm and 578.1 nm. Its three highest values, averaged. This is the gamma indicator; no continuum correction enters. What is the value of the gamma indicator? 13.7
